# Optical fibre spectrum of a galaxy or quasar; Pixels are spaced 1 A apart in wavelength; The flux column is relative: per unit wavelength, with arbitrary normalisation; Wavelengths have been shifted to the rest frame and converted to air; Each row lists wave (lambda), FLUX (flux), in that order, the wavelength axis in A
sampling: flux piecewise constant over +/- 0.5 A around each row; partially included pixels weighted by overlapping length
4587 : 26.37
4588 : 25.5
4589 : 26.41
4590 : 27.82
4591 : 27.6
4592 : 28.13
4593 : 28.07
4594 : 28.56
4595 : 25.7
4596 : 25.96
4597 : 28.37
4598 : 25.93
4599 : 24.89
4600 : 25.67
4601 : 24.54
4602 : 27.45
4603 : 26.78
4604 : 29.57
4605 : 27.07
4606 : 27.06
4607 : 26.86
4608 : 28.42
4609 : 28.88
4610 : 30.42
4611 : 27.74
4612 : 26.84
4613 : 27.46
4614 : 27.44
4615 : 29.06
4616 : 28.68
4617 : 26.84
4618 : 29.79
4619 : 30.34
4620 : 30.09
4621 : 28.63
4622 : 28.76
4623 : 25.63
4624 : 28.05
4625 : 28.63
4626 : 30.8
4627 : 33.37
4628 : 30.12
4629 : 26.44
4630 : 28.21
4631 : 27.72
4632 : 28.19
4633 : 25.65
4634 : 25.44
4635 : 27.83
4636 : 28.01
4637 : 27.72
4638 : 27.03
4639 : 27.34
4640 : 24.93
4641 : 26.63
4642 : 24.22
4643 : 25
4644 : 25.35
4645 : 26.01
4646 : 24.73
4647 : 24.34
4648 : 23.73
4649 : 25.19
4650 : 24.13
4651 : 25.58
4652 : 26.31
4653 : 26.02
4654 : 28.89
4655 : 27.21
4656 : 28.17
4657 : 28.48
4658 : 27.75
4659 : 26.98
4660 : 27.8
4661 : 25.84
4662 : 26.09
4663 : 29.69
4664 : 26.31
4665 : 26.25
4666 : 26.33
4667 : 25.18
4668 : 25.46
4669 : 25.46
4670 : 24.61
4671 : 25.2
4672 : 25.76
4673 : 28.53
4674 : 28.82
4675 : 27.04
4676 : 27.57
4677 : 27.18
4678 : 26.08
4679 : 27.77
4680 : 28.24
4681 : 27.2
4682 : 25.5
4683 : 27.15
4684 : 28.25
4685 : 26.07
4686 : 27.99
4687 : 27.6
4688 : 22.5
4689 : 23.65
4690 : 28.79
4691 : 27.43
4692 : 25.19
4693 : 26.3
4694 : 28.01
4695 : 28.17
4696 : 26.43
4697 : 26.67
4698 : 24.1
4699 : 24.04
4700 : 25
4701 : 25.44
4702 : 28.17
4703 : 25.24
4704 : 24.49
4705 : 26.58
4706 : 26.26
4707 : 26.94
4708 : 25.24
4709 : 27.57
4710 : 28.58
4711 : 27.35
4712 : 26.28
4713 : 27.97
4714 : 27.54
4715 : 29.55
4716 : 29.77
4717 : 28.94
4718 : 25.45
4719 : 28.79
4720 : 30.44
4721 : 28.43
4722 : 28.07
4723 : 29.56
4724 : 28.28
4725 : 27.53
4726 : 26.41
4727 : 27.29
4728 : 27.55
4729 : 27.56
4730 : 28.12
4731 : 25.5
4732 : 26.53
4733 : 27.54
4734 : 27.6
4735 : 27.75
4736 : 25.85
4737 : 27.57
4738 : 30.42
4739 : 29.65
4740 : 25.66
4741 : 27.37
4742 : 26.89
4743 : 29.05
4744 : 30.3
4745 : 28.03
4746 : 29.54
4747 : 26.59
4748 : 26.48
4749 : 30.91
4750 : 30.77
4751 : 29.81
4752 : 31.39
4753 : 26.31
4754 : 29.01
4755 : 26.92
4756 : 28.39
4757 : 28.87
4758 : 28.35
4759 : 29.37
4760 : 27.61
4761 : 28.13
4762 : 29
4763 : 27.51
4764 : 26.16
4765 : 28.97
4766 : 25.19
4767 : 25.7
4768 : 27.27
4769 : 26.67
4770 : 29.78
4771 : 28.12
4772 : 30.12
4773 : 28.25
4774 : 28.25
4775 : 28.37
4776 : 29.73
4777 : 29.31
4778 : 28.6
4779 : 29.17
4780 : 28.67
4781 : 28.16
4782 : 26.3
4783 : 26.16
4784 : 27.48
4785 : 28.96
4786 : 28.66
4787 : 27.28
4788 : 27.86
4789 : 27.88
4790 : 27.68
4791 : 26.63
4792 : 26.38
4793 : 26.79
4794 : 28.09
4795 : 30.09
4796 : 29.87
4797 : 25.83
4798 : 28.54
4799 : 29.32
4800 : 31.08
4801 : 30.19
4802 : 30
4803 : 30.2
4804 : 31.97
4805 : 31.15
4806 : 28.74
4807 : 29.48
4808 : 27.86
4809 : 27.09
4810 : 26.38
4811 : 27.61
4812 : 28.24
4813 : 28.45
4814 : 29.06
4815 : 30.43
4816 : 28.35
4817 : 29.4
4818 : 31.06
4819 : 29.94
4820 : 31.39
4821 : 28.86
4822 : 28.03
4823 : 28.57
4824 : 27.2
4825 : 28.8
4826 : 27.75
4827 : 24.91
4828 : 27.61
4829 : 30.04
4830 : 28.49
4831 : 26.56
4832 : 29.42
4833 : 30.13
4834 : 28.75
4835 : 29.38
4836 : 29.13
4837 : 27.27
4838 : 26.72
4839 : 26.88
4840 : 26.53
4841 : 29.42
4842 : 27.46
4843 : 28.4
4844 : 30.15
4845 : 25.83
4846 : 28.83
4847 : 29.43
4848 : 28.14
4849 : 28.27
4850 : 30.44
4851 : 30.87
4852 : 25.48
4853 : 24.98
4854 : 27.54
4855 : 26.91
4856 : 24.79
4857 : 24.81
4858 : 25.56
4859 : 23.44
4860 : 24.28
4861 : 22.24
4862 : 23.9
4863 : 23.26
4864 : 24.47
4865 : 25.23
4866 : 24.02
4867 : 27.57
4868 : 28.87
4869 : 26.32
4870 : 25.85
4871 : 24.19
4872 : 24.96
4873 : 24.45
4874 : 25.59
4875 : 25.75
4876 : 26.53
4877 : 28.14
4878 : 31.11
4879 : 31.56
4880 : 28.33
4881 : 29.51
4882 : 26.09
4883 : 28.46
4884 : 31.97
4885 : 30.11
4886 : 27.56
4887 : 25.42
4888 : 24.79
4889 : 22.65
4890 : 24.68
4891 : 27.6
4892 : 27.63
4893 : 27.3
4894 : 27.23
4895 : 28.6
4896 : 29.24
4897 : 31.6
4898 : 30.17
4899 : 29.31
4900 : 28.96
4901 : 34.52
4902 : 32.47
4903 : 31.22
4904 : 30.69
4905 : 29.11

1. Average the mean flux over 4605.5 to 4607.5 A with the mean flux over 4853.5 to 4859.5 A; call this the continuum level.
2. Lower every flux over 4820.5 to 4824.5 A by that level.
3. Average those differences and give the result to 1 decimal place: 1.9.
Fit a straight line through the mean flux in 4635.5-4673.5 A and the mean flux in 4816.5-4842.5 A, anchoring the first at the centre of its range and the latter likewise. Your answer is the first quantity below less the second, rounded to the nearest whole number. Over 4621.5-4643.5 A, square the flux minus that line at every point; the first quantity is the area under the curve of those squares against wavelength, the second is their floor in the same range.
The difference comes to 150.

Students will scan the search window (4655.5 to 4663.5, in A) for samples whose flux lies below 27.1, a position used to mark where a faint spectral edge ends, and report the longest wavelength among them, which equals 4662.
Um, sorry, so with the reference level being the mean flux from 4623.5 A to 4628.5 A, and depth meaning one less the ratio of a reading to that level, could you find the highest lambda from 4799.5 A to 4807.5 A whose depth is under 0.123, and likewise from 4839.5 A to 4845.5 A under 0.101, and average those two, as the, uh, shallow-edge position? 4825.5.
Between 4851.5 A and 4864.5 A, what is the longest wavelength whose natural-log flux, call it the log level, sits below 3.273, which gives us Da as 4864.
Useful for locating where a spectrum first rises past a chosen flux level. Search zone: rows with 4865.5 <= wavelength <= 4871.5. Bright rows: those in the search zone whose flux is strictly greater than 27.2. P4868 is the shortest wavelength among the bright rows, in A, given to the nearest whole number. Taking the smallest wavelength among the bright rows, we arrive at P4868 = 4867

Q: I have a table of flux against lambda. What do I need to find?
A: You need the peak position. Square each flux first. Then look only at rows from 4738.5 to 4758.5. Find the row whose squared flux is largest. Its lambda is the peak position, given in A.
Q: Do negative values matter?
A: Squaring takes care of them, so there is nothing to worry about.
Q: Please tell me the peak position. 4752 A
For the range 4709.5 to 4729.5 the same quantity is 4720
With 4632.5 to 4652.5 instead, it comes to 4636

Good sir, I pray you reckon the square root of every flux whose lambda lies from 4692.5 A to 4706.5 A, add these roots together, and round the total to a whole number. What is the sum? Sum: 71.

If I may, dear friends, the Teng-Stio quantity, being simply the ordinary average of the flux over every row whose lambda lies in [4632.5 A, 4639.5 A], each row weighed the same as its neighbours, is 27.0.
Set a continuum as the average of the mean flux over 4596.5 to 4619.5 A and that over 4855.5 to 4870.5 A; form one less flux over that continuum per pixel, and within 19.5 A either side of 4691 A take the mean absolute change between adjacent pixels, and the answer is 0.058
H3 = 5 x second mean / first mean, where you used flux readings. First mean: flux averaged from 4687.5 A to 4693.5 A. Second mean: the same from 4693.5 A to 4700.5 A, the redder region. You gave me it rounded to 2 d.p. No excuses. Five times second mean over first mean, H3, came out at 5.08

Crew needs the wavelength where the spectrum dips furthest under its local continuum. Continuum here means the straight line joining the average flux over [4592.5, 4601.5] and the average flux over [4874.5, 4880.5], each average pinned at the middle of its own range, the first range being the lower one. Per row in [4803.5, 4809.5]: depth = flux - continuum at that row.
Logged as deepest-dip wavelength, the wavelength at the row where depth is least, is 4809 A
